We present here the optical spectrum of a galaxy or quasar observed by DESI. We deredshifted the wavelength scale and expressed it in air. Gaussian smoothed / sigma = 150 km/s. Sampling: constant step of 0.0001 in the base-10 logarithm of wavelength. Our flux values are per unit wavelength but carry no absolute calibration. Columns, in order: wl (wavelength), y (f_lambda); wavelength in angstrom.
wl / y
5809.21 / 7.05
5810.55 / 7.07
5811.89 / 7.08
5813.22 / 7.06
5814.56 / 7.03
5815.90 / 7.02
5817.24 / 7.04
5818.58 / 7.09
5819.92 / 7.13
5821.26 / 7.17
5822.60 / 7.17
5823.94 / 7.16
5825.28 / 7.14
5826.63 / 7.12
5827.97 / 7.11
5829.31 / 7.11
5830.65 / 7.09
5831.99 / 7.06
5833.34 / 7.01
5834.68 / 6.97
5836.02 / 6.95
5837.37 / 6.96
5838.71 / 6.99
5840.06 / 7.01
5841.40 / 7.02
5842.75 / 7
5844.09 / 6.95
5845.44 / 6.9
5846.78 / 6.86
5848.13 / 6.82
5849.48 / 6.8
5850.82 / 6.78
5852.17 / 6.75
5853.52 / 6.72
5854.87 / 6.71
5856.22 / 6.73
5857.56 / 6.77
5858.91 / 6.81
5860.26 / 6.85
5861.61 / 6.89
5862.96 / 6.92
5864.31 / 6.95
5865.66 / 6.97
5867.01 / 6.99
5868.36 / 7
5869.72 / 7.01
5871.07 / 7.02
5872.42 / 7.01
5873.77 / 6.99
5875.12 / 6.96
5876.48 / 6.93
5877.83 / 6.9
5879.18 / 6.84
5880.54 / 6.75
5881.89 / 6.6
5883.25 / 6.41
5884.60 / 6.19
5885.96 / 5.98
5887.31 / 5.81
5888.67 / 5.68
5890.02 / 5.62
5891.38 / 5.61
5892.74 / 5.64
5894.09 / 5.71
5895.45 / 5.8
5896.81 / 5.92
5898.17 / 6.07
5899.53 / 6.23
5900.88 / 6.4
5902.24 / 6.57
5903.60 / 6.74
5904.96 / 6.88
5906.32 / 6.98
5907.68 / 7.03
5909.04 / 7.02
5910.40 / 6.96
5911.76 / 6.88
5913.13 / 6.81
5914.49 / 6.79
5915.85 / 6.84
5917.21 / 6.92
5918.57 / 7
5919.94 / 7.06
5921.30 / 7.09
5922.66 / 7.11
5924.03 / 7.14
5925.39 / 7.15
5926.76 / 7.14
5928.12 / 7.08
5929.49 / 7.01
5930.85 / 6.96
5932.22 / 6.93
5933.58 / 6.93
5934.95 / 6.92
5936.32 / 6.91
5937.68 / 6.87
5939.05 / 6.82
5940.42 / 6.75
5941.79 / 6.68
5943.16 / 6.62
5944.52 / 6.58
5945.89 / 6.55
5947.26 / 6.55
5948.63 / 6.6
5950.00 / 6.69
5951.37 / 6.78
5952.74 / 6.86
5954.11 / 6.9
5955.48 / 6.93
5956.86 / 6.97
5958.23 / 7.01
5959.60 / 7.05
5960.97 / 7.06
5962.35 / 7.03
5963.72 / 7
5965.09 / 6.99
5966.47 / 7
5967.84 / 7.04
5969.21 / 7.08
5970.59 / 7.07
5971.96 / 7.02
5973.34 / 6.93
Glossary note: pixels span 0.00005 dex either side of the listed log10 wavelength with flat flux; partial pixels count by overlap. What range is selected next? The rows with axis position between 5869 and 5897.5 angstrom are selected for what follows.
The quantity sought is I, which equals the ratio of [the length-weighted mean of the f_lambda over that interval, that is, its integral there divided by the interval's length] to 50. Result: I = 0.127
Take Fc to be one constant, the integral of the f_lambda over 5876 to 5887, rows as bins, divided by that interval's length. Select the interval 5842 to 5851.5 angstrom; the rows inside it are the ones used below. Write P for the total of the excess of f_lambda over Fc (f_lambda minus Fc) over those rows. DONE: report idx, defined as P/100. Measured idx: 0.023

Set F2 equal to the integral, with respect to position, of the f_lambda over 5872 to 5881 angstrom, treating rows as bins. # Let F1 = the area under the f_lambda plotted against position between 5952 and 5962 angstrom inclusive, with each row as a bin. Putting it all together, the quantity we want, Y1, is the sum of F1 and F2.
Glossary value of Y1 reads 132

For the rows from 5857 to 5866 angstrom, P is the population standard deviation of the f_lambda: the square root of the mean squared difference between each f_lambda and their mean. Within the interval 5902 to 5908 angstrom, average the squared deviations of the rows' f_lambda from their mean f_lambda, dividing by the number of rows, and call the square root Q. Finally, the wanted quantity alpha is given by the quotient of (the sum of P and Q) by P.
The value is 3.5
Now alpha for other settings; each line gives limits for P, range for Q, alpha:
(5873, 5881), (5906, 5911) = 1.4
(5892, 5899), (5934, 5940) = 1.3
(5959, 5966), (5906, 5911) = 2.0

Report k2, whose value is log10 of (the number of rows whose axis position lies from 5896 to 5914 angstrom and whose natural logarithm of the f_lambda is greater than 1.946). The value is 0.3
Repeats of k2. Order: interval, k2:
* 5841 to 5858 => 0.0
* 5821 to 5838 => 1.0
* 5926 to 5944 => 0.5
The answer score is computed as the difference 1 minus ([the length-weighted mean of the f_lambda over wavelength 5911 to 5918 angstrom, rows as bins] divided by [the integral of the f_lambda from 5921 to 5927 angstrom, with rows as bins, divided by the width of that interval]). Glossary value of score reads 0.04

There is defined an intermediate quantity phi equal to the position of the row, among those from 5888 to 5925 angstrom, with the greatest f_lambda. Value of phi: 5924.03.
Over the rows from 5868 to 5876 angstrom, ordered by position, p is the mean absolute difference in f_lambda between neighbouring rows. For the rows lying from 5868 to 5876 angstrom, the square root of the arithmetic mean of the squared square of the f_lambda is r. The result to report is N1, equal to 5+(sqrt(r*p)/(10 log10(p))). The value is 4.95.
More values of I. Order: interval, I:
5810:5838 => 0.141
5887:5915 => 0.127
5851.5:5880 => 0.138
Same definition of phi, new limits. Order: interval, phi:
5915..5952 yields 5925.39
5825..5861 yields 5825.28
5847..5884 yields 5871.07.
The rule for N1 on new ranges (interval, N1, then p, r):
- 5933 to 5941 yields 4.91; 0.04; 47.2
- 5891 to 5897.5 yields 4.86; 0.08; 32.9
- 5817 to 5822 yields 4.89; 0.04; 50.5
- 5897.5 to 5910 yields 4.75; 0.12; 44.7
